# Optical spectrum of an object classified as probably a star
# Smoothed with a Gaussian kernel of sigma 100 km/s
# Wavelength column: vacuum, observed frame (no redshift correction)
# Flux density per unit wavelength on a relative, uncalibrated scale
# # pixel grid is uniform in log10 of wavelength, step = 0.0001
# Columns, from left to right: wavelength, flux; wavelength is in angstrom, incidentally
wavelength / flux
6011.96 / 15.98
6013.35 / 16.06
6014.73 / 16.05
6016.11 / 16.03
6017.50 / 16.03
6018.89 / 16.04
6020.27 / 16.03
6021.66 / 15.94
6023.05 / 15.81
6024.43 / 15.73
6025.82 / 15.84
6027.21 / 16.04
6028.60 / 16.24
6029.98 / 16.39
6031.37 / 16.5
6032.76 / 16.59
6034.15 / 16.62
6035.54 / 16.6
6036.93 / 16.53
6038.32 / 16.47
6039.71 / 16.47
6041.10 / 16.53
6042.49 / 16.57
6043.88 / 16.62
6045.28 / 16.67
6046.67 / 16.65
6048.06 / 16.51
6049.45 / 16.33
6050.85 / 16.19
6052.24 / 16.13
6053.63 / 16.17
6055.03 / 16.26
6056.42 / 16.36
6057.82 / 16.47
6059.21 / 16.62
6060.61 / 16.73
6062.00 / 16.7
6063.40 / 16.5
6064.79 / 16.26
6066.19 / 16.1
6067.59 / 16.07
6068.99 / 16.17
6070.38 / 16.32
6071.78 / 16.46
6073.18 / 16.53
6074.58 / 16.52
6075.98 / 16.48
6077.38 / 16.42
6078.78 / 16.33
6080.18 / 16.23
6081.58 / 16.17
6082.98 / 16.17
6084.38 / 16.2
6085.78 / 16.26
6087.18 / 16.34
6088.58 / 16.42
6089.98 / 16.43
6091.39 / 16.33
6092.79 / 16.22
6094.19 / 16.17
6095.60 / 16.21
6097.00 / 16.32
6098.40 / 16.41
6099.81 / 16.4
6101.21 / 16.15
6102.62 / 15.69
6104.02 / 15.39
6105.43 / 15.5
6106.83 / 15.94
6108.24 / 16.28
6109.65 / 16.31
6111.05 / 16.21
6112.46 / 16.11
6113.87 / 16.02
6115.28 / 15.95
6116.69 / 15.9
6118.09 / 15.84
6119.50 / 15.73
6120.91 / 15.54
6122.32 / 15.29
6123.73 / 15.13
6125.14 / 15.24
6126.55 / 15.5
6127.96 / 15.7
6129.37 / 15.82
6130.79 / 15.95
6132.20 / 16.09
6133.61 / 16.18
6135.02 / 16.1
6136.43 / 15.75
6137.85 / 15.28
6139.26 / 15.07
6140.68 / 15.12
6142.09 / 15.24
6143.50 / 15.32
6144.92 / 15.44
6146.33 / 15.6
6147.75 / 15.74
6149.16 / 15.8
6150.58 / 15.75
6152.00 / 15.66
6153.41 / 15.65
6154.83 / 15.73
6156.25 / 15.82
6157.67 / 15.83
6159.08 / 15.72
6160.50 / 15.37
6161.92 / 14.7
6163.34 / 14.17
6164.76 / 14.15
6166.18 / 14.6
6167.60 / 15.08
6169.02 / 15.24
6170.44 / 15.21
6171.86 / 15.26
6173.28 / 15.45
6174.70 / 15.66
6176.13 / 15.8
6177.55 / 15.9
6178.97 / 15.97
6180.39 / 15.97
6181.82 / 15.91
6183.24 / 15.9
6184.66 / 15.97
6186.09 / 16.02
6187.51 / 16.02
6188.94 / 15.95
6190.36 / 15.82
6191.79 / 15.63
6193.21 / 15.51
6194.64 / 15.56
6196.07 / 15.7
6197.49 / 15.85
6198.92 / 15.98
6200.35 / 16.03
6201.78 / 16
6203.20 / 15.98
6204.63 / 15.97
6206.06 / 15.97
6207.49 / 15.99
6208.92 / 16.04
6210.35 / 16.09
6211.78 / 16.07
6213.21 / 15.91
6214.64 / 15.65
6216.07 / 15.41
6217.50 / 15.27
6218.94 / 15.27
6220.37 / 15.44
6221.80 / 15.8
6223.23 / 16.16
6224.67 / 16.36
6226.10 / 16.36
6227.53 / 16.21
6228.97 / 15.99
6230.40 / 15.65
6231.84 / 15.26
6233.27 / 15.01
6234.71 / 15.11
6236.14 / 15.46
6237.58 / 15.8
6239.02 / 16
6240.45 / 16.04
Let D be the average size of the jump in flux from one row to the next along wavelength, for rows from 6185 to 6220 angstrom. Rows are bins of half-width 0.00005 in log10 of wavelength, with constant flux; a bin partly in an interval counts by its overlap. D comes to 0.088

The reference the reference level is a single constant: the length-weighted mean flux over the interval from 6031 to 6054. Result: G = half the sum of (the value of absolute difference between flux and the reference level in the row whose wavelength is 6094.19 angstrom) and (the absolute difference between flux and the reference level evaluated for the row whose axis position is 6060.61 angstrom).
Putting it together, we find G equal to 0.3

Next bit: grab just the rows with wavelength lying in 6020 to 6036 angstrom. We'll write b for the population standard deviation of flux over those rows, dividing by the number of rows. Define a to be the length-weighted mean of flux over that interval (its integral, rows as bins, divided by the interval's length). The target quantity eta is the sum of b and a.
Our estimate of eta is 16.5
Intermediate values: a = 16.2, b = 0.322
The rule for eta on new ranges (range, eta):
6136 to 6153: 15.7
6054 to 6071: 16.6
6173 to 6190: 16.0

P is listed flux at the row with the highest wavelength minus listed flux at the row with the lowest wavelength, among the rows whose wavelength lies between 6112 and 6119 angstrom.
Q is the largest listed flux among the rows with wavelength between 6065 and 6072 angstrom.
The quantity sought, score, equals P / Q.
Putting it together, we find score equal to -0.02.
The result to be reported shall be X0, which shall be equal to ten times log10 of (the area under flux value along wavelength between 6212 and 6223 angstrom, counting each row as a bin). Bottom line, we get 22.3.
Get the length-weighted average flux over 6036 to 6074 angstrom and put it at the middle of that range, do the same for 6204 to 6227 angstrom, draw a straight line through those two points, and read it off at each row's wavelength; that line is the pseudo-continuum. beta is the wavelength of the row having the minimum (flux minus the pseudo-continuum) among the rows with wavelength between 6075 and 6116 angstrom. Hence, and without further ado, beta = 6104.02 angstrom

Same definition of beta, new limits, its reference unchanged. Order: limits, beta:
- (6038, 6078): 6067.59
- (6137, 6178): 6164.76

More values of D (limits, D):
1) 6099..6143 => 0.181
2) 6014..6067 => 0.091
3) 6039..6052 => 0.085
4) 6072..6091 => 0.052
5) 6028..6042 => 0.066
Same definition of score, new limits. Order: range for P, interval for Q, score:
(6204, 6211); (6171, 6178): 0.01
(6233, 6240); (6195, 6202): 0.06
